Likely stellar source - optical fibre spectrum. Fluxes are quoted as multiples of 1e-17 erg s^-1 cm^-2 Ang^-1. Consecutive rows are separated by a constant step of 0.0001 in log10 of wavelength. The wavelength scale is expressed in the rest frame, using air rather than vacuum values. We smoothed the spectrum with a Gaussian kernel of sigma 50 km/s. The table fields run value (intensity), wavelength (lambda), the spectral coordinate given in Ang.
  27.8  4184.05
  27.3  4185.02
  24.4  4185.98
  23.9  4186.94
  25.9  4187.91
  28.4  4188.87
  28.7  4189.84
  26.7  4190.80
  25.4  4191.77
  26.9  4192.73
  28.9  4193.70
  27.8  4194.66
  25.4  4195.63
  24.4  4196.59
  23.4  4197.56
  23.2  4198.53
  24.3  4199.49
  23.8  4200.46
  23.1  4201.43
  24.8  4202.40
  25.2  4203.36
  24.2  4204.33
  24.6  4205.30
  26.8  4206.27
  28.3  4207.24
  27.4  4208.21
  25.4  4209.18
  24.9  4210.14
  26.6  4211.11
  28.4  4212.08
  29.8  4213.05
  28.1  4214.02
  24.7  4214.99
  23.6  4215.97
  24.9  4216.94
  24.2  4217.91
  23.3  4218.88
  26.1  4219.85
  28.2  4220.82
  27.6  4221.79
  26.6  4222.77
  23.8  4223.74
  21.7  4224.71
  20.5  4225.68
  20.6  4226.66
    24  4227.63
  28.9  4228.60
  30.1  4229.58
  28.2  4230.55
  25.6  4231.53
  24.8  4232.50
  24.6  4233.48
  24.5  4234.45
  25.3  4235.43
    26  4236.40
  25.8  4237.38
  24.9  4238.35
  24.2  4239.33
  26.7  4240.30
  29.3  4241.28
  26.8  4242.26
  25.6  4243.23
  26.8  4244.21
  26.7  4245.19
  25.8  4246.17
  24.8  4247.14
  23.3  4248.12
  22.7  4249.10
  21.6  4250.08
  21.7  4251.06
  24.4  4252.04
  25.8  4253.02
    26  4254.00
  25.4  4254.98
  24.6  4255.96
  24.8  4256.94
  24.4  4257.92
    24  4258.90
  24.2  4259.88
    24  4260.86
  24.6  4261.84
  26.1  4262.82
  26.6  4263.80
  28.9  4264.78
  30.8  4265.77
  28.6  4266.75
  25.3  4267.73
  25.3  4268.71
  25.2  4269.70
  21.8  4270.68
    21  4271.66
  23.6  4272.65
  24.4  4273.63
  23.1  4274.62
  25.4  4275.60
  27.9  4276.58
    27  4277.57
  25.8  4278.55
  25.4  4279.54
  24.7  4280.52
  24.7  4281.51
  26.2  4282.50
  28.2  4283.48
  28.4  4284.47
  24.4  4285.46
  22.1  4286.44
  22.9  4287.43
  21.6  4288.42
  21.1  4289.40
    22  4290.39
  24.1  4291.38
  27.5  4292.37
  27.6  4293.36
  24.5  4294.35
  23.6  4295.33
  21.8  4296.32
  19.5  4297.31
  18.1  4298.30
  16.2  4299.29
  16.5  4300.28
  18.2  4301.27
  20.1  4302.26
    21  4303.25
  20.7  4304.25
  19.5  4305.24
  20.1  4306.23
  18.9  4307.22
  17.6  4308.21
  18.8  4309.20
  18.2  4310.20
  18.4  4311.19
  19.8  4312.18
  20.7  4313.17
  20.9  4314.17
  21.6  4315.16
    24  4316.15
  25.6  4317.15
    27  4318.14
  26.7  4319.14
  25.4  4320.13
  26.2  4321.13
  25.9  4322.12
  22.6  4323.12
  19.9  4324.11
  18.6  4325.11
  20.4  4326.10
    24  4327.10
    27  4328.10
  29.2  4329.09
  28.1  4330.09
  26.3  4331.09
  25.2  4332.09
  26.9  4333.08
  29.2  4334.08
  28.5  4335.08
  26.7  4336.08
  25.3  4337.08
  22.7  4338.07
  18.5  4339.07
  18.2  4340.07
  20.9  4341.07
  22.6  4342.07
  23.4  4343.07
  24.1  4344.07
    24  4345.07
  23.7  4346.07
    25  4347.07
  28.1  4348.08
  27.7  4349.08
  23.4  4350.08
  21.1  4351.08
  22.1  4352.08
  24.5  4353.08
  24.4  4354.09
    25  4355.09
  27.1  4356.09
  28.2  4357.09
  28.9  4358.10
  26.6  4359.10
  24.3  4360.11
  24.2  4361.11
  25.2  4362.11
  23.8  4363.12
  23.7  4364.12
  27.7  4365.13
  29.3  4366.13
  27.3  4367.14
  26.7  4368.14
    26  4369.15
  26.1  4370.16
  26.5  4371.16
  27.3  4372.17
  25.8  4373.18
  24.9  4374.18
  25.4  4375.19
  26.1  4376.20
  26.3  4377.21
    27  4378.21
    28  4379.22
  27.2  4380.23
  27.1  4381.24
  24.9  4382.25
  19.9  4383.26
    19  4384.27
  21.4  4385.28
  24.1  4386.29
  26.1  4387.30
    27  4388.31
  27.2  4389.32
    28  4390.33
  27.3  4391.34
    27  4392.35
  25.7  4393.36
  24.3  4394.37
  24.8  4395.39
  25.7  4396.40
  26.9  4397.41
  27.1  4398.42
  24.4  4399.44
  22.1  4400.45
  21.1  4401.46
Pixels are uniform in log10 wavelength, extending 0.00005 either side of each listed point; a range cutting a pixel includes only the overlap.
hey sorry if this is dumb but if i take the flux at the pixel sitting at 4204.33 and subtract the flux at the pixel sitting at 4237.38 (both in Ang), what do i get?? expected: -1.6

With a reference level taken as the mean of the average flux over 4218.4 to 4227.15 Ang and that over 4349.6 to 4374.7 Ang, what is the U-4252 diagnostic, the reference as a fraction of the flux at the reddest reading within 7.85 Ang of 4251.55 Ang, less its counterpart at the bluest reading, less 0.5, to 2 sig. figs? -0.39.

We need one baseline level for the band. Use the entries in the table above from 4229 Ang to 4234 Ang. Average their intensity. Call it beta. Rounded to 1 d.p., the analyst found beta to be 26.7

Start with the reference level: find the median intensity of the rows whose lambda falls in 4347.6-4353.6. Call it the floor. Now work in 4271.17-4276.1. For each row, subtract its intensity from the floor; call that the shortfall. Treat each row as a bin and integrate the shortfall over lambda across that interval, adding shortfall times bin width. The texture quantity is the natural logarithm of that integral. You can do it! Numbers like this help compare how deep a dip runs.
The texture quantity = 0.8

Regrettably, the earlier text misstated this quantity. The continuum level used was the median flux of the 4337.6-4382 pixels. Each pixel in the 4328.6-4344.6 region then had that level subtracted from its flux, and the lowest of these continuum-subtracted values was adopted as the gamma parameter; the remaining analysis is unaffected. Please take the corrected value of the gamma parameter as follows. -7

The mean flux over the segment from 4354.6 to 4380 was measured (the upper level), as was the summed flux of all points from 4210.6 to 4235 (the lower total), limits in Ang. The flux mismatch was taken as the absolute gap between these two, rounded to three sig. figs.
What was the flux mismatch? 613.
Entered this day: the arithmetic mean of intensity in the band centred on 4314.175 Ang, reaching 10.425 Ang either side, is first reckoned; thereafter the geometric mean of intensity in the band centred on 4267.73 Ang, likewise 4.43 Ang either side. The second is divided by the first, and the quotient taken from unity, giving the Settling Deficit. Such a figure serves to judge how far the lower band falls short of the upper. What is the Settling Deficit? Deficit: -0.18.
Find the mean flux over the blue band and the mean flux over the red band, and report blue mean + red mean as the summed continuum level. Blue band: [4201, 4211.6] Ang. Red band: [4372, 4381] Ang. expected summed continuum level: 52.0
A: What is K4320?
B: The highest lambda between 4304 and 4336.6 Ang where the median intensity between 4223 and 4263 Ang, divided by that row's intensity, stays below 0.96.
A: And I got 4336.08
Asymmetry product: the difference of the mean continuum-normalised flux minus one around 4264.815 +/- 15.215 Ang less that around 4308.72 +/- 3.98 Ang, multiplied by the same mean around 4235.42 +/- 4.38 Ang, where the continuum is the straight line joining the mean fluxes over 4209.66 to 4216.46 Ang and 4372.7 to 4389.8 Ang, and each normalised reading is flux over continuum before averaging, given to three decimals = -0.011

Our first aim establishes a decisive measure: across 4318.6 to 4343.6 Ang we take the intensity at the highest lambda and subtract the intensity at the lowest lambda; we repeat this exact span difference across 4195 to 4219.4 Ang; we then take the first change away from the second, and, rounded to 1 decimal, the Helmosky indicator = 1.2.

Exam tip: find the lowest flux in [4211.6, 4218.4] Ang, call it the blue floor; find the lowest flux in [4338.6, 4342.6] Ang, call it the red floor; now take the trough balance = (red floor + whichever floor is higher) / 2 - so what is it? 20.9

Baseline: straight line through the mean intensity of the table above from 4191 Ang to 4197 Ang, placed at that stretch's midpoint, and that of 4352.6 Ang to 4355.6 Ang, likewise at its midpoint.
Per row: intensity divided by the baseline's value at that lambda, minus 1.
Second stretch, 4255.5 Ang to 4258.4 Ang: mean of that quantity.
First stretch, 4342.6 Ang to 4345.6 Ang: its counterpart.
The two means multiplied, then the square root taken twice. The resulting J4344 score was 0.20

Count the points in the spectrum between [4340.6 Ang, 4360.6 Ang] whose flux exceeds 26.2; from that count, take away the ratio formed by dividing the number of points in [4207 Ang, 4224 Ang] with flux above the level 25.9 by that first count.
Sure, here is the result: 4.3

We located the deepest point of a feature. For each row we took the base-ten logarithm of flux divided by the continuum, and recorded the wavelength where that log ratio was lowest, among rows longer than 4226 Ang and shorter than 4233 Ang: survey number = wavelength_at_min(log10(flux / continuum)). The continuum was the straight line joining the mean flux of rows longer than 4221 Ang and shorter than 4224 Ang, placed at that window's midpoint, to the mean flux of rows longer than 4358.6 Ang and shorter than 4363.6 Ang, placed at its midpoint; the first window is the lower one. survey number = 4226.66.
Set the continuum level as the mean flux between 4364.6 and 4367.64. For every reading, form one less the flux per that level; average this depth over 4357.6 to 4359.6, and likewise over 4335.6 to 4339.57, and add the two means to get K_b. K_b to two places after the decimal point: 0.18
